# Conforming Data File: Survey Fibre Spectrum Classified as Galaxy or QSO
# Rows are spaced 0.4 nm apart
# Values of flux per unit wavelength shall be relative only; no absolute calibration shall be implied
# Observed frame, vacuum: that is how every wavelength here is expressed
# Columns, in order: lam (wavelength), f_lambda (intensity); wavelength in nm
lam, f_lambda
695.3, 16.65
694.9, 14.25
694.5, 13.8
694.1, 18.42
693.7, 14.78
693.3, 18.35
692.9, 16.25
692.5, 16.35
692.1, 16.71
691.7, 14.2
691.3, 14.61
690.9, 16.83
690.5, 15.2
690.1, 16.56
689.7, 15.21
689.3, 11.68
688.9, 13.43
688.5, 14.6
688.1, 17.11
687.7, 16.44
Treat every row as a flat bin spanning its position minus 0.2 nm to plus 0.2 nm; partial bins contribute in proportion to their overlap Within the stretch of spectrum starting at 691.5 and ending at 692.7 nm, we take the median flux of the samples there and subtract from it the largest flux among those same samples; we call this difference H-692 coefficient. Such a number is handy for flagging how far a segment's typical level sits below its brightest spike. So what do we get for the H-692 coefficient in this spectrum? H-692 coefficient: -0.36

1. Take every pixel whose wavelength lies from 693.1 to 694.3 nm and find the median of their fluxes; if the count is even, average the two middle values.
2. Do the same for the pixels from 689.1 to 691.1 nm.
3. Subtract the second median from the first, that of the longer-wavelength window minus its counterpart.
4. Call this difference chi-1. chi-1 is 3.1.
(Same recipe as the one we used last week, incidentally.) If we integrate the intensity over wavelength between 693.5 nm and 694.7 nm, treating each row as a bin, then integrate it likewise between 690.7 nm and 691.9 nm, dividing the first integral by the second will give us 1.03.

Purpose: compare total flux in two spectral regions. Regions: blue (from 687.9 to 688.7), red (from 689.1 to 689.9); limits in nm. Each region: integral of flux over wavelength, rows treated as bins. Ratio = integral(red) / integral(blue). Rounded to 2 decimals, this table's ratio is 0.85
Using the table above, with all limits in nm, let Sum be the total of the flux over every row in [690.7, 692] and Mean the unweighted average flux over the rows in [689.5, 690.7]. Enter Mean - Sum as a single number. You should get -30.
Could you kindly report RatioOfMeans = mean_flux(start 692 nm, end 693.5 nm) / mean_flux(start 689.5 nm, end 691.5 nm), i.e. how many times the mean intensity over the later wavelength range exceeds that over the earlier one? 1.08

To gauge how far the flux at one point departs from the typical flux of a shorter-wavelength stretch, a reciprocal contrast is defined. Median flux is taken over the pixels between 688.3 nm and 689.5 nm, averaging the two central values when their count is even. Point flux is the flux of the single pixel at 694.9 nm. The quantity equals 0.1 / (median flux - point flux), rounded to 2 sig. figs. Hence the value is -0.12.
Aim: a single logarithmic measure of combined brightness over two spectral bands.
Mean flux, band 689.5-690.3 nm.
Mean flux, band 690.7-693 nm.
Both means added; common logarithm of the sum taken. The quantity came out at 1.50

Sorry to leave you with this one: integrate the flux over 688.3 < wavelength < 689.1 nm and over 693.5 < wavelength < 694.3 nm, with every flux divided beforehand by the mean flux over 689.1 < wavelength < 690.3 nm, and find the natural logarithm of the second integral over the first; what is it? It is 0.17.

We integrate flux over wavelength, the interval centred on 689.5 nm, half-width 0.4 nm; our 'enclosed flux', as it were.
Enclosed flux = 10.8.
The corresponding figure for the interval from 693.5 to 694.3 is 13.3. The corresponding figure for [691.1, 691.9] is 11.5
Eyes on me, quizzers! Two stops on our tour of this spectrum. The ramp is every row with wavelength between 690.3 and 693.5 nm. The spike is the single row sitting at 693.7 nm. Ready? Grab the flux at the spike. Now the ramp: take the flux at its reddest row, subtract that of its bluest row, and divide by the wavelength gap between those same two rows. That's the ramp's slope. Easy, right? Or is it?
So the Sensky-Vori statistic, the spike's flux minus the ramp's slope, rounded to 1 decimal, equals 13.7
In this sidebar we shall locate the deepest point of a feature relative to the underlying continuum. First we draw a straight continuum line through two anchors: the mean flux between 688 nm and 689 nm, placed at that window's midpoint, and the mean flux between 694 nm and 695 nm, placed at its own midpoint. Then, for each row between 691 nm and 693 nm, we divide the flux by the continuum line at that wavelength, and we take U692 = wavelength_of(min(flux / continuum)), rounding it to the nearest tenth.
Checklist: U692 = 691.7 nm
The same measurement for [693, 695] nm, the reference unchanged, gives 694.5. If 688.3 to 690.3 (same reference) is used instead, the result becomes 689.3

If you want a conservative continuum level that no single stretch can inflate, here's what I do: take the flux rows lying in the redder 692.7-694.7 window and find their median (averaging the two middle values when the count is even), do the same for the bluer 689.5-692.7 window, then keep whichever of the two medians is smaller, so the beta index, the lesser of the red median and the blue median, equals 15.8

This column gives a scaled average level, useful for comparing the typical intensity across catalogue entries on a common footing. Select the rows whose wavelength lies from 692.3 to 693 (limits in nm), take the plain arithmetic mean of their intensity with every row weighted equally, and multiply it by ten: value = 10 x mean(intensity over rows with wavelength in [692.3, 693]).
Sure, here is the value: 163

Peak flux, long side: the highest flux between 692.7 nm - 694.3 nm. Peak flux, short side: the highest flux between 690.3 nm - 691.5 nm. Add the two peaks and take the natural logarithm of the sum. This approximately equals 3.562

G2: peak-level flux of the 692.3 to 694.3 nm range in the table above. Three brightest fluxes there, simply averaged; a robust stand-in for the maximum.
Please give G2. 17.7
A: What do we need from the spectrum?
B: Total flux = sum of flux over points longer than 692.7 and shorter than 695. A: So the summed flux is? 96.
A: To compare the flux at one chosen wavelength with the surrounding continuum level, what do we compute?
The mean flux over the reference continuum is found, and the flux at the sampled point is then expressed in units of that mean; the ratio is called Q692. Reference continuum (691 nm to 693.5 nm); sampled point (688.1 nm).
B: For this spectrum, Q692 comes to 1.06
